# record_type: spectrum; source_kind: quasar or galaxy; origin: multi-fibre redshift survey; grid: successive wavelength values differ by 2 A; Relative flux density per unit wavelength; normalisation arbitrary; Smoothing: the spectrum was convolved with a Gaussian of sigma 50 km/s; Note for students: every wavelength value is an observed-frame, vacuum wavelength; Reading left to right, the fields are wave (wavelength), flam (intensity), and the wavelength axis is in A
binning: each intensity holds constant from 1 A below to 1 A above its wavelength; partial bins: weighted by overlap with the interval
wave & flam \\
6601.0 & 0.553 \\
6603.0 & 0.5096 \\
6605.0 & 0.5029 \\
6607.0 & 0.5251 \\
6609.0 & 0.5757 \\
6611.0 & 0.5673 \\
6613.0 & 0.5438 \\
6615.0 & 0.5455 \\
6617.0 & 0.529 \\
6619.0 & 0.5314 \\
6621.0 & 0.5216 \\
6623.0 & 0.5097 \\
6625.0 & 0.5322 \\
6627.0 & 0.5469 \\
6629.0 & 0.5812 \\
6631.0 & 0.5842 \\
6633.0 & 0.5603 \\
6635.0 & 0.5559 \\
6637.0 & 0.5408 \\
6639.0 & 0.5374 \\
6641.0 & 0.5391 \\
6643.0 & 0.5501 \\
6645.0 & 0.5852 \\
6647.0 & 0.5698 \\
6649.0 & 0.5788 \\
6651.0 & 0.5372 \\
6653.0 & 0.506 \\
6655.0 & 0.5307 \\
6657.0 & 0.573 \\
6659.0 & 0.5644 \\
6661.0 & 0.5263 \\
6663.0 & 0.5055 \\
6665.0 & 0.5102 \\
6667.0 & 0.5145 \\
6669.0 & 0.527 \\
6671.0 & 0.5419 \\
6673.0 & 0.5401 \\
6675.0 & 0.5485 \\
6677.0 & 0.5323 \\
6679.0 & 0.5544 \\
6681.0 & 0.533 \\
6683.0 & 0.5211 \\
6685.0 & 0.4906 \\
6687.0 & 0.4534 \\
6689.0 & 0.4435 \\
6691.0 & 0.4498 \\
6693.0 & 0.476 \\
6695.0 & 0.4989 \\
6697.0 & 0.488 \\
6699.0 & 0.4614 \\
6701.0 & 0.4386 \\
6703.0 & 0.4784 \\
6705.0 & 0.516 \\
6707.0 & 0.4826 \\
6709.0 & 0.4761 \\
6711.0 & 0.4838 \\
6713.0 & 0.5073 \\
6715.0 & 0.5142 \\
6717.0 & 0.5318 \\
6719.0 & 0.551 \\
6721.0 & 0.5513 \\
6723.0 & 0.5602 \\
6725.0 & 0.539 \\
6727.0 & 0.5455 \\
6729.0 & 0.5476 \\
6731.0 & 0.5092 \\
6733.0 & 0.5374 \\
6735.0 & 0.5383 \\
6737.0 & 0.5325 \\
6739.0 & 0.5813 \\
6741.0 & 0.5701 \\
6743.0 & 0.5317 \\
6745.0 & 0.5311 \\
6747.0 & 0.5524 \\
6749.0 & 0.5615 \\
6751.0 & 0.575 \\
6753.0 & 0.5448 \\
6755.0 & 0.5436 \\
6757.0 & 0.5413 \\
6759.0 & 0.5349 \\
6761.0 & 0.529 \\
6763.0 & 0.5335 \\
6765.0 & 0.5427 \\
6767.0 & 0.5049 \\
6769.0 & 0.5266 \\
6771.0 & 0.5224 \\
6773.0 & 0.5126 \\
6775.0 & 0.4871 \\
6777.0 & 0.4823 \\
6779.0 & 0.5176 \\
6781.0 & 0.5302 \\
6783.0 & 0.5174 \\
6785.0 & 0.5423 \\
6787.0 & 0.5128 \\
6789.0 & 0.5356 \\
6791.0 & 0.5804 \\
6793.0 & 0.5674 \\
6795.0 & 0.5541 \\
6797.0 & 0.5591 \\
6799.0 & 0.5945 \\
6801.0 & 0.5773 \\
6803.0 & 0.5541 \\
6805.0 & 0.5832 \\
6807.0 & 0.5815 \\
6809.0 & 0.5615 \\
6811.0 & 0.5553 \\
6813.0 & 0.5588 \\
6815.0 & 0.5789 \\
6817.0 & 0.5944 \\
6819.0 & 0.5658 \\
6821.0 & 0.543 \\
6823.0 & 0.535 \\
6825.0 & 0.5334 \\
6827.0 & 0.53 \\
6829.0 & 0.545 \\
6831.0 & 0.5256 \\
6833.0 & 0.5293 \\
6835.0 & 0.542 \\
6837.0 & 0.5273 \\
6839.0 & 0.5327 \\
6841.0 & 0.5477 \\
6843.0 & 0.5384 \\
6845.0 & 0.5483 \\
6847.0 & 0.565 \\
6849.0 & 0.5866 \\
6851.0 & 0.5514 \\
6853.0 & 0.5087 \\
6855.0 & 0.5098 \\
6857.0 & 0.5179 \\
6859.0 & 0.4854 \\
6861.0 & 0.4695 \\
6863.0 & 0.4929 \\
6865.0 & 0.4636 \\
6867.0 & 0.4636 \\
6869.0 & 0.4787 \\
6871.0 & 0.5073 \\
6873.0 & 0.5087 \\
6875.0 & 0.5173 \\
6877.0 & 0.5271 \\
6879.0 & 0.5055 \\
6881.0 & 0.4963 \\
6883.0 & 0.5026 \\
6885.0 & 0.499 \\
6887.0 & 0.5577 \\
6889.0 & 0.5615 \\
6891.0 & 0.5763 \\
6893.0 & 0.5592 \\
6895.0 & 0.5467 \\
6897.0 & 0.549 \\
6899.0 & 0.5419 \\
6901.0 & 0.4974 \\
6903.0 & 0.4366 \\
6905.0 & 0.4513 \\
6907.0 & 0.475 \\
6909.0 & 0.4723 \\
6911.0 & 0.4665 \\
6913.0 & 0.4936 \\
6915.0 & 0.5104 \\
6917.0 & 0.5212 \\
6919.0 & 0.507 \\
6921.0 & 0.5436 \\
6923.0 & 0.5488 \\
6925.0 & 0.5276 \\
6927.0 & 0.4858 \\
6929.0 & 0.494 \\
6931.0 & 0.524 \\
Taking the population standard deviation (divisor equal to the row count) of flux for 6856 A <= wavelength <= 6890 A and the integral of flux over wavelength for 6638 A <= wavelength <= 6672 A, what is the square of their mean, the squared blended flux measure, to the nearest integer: 85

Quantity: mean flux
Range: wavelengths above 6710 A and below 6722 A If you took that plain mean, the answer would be 0.523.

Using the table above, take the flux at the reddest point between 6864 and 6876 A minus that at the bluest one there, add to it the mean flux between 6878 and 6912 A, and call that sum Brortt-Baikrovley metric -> 0.57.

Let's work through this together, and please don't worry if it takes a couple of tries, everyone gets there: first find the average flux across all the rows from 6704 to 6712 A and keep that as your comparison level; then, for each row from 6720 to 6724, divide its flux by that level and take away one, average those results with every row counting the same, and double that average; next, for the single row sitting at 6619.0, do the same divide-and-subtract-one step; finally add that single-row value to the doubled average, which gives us 0.36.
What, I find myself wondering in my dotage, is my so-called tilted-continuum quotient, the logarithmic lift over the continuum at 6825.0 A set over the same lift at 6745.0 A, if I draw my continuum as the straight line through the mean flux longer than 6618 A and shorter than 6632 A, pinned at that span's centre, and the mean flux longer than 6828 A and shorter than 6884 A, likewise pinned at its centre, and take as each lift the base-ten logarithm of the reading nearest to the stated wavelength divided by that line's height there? 14.6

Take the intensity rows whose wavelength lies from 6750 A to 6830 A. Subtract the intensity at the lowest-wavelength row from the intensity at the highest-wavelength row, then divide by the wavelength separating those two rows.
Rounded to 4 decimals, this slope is -0.0004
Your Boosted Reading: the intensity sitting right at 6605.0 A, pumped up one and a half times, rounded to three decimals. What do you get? 0.754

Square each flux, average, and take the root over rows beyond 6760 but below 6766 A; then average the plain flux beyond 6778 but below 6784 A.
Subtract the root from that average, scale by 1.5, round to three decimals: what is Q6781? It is -0.020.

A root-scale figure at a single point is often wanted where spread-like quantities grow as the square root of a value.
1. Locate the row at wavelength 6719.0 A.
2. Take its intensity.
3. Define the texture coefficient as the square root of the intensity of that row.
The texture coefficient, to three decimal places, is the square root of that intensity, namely 0.742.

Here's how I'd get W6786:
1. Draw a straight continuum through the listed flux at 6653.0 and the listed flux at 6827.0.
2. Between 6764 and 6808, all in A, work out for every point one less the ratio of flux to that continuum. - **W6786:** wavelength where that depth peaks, 6777.0 A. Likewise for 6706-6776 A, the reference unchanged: 6709.0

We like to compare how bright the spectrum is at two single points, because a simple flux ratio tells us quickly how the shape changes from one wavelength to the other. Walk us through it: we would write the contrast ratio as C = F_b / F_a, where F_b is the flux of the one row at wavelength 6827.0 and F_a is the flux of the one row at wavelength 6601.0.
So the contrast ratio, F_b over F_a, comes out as 0.958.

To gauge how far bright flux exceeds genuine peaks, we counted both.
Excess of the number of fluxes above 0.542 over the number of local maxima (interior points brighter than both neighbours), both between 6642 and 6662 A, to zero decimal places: 3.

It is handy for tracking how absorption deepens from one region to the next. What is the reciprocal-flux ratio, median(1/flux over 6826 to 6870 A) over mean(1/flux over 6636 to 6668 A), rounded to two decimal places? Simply 1.02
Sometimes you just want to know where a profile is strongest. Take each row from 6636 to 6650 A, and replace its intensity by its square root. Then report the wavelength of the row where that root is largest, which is 6645.0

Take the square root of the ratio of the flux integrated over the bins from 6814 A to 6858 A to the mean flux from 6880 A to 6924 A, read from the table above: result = 6.82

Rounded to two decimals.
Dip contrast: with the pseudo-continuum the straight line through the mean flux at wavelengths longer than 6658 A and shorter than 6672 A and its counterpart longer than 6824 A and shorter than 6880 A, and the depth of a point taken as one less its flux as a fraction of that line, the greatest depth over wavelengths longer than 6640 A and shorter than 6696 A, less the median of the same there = 0.17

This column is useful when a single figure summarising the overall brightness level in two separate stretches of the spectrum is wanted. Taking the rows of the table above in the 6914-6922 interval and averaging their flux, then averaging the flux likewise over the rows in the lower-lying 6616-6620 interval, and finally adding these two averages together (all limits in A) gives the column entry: 1.05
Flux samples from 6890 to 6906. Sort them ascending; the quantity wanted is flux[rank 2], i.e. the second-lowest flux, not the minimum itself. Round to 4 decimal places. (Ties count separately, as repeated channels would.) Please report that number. 0.4513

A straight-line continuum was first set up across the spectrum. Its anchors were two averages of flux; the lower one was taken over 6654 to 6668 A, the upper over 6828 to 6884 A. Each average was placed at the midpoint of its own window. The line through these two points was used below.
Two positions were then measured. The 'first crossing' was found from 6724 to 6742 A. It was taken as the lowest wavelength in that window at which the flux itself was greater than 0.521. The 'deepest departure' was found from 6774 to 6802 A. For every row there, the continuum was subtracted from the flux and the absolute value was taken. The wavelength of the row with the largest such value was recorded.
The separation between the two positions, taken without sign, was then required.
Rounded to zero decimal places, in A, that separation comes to 74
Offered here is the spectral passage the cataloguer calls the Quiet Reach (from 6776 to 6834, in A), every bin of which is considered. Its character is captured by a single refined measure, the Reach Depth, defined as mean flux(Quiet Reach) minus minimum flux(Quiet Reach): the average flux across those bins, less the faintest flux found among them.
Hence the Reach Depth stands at 0.07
